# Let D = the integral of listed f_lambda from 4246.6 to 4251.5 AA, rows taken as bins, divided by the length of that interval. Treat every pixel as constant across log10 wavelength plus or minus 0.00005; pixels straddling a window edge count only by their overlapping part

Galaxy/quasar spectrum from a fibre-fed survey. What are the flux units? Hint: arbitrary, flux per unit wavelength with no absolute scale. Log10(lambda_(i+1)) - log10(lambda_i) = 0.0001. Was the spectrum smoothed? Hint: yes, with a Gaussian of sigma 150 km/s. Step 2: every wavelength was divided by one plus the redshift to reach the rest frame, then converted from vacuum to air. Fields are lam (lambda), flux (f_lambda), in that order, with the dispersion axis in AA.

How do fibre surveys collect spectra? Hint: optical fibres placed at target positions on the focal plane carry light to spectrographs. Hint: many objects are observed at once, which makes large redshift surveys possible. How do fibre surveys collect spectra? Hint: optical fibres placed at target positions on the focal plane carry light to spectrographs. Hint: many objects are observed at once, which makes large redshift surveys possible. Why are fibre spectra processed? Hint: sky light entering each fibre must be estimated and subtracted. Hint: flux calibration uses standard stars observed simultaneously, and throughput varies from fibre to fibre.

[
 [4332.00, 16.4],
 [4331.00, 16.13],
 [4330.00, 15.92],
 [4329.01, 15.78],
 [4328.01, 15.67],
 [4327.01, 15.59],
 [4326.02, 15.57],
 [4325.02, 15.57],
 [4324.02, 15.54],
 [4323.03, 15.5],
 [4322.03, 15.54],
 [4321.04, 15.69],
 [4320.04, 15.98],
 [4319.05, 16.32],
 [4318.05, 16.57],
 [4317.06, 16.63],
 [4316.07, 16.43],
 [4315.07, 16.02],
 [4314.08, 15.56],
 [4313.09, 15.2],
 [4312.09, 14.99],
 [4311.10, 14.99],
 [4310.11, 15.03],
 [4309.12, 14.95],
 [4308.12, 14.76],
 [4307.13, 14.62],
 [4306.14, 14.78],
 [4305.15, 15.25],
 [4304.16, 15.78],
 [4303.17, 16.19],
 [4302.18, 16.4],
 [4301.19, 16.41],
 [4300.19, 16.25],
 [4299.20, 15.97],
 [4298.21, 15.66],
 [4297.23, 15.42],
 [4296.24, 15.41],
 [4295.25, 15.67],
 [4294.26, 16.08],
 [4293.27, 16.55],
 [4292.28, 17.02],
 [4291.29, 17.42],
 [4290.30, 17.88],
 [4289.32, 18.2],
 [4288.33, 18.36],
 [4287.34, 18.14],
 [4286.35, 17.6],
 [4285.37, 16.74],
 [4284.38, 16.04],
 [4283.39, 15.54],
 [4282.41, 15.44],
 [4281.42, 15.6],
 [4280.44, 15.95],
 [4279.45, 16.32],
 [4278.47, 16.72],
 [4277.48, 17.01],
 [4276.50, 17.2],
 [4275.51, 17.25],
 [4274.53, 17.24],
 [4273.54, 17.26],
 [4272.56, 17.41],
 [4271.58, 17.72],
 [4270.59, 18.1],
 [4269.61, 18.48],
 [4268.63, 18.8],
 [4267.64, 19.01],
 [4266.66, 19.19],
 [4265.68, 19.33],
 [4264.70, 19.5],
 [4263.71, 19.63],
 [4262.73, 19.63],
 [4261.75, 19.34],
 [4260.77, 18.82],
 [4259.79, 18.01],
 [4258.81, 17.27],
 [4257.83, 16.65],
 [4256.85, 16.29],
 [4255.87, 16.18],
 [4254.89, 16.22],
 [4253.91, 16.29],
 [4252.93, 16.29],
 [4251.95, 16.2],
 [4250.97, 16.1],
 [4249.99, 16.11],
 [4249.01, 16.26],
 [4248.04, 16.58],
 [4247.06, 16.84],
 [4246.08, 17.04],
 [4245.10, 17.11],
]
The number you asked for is 16.4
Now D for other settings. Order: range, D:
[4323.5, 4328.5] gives 15.6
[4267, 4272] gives 18.4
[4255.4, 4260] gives 16.8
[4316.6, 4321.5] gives 16.2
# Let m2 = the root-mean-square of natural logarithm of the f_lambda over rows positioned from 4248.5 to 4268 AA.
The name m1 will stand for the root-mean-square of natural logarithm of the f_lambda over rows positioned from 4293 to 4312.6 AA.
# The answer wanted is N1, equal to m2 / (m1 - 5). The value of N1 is -1.27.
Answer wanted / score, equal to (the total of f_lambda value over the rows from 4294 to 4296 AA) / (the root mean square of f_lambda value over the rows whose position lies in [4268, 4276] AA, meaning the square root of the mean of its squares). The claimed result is 2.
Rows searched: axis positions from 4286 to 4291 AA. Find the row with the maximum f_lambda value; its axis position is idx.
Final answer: 4288.33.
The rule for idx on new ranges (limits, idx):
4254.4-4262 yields 4261.75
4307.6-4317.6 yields 4317.06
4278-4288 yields 4287.34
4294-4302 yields 4301.19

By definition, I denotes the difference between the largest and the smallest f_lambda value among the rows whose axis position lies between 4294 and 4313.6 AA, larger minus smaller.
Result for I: 1.8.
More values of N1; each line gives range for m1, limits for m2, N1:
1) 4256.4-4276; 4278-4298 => -1.34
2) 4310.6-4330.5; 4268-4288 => -1.26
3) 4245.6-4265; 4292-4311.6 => -1.28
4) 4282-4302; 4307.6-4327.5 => -1.25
